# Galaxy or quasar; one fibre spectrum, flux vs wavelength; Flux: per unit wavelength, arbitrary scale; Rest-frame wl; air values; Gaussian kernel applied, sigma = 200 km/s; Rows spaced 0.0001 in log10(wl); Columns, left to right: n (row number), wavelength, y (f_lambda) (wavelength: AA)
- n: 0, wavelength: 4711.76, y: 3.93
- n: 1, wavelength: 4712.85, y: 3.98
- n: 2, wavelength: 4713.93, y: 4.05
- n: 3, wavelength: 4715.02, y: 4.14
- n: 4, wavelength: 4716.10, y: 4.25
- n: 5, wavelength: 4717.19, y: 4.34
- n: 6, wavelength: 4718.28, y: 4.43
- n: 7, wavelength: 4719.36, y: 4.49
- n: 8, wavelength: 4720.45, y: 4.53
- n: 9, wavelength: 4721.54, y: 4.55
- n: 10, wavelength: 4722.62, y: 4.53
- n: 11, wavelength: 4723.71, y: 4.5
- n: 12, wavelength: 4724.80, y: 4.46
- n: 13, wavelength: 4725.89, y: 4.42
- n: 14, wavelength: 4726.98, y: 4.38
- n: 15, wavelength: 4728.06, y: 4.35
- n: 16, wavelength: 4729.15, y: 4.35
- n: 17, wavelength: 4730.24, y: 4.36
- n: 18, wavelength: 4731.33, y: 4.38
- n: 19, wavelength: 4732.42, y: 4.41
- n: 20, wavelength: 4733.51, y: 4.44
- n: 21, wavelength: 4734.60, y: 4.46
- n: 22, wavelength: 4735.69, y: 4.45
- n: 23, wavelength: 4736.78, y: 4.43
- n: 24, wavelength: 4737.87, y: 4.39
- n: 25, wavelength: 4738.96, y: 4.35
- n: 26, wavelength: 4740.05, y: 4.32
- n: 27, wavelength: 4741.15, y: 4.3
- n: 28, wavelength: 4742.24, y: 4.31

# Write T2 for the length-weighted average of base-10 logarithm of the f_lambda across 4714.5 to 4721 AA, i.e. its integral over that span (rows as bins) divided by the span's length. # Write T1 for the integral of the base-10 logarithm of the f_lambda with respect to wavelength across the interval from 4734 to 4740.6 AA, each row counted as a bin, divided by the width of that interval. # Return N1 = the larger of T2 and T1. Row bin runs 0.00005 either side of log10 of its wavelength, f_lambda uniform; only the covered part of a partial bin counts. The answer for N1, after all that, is 0.643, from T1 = 0.6434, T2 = 0.6396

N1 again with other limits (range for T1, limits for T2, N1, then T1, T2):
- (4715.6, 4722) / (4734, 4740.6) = 0.646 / 0.6457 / 0.6434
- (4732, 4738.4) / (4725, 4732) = 0.647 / 0.6466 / 0.6414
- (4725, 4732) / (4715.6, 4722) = 0.646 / 0.6414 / 0.6457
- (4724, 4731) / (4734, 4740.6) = 0.643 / 0.6425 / 0.6434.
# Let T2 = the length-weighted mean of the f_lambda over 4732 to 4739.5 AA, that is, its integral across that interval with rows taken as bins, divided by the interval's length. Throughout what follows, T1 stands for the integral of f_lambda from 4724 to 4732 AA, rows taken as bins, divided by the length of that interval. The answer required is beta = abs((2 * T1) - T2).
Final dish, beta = 4.36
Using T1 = 4.39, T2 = 4.42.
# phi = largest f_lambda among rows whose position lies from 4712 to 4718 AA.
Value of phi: 4.34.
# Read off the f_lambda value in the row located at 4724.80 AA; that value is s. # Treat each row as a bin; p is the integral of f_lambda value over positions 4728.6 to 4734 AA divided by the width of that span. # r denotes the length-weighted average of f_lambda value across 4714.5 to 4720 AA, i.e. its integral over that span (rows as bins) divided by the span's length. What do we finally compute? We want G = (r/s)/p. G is 0.222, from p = 4.38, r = 4.34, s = 4.46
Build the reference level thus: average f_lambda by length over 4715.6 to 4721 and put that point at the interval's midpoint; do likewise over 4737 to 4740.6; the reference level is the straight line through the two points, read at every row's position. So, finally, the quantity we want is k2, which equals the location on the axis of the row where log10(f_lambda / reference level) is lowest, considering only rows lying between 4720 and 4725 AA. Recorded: 4724.80 AA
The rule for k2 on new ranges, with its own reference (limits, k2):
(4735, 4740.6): 4740.05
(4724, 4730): 4728.06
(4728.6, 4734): 4729.15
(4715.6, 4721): 4716.10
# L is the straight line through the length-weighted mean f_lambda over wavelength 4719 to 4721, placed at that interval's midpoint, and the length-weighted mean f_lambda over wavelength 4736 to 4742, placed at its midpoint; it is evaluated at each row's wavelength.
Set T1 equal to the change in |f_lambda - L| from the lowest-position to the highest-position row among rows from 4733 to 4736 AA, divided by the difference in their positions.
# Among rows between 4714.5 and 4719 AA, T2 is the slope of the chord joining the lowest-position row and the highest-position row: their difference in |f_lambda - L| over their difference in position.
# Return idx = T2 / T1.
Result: -8.0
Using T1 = 0.012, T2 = -0.10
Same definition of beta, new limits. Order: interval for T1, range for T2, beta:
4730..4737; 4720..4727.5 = 4.36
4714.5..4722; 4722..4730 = 4.35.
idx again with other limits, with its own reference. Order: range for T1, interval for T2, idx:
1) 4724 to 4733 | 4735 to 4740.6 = -40.1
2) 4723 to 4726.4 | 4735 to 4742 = -2.3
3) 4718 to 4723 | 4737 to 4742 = -0.7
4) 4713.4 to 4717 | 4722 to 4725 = 0.2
